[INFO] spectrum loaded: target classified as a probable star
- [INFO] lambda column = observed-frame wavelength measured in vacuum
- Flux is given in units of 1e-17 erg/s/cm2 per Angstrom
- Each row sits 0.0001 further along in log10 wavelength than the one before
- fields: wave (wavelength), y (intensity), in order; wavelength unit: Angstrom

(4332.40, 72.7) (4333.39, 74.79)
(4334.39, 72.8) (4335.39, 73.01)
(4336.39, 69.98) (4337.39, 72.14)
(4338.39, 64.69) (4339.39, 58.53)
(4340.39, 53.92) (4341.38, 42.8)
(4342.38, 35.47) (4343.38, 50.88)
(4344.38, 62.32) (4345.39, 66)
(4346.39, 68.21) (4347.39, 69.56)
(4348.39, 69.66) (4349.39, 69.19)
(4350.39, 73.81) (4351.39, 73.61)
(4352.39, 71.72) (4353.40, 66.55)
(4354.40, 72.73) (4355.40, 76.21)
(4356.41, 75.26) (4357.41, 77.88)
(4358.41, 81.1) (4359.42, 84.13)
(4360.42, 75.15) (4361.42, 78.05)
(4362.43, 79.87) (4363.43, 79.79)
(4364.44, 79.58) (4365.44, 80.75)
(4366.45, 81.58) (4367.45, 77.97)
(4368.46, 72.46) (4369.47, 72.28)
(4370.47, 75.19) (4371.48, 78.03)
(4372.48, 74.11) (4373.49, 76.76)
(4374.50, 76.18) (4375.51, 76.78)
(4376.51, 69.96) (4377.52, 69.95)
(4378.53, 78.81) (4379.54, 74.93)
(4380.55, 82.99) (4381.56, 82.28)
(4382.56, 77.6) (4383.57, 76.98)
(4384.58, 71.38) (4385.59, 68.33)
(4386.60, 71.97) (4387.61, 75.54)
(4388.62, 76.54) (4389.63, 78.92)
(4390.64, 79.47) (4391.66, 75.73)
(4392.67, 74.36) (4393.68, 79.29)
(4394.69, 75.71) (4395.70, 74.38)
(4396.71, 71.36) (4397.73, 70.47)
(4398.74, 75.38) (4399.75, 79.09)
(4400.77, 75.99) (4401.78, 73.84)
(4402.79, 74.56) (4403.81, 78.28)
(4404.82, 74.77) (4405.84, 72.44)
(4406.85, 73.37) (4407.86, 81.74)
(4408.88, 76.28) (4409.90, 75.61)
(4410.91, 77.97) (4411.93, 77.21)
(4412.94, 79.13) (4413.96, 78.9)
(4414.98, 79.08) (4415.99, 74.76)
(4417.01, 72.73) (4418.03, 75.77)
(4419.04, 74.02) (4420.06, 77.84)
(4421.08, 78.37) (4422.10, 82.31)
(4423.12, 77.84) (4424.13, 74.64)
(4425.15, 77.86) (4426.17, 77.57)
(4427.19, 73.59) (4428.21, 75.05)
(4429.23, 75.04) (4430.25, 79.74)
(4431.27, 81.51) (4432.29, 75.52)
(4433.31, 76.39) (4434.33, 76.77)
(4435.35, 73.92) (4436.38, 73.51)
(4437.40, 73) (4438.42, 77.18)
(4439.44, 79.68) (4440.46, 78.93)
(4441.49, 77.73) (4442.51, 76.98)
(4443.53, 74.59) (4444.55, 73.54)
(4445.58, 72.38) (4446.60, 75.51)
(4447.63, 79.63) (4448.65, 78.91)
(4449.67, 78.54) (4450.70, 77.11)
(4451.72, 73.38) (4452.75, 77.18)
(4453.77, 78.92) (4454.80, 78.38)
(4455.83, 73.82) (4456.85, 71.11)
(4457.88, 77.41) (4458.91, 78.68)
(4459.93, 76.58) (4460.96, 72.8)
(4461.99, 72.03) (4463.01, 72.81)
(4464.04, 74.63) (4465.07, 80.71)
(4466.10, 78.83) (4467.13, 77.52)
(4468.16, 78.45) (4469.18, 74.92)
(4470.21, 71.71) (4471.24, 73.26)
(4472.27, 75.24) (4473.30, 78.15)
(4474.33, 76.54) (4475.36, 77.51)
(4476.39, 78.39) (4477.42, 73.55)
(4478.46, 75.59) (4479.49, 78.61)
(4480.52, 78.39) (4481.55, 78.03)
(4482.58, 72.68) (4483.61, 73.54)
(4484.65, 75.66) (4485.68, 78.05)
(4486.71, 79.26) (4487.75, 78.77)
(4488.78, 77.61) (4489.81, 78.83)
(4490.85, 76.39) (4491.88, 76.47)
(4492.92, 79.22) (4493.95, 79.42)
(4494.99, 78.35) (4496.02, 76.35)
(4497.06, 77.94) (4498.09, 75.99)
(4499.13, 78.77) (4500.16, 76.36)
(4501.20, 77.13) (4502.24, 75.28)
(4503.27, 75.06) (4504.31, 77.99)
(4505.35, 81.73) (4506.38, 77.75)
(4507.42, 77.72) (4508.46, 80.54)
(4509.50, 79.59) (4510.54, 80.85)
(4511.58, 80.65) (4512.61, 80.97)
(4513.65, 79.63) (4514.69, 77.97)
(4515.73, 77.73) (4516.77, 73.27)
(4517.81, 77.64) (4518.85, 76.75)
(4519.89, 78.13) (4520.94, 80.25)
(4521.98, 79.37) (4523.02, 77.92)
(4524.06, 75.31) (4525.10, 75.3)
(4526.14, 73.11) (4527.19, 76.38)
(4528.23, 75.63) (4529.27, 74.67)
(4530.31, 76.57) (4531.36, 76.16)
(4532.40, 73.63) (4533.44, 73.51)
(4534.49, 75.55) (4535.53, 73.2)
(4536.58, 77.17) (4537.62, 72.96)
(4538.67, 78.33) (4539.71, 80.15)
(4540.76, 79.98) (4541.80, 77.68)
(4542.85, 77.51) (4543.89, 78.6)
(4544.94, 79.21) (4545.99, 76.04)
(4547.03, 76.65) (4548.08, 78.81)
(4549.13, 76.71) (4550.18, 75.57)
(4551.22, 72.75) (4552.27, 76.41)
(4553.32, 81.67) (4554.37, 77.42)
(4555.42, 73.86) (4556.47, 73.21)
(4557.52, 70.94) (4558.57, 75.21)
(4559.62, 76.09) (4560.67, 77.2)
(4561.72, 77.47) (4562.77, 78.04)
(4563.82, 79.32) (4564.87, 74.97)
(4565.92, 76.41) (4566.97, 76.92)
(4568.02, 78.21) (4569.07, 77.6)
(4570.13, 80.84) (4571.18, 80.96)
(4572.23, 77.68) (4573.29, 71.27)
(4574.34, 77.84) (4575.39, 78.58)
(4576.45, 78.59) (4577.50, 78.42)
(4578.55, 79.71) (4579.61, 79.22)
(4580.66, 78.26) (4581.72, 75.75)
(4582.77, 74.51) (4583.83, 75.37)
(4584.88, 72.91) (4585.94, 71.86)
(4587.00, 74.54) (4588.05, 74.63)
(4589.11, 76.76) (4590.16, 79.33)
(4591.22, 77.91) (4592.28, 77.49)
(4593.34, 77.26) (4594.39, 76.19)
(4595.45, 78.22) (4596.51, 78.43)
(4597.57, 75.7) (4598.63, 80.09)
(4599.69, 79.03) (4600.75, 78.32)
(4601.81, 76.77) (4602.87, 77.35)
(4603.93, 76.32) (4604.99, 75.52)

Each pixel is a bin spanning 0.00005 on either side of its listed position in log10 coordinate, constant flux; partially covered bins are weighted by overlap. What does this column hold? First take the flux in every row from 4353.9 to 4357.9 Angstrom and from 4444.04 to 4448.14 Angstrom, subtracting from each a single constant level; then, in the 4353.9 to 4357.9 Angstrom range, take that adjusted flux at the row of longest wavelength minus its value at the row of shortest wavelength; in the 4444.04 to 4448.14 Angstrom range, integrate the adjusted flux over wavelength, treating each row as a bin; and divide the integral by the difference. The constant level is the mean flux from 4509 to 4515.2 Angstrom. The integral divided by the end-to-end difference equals -4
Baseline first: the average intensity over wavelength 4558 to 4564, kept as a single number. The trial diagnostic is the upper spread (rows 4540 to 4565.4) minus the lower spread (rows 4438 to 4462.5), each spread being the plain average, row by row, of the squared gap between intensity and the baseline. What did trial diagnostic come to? -2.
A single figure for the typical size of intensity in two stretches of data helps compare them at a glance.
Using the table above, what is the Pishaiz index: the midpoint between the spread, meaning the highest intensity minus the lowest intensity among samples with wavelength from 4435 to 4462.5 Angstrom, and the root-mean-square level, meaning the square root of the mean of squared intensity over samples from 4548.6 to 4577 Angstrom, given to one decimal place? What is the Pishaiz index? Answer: 42.7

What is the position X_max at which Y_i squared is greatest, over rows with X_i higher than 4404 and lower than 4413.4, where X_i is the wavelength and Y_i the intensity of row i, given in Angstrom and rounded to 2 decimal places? 4407.86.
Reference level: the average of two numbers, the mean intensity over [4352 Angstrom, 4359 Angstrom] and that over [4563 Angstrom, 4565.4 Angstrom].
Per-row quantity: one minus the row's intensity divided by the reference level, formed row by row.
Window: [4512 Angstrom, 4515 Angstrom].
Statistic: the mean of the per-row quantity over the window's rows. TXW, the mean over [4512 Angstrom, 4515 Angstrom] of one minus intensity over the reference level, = -0.049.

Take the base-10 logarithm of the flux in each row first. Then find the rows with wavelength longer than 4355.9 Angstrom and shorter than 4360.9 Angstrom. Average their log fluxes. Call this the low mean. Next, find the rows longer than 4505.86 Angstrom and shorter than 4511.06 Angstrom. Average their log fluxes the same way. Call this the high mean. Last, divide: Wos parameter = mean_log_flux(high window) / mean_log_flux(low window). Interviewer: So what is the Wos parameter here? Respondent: 1.002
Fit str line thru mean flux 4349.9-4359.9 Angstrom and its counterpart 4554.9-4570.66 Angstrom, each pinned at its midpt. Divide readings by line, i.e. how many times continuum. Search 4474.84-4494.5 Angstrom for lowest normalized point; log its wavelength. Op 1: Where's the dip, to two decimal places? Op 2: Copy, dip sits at 4482.58 Angstrom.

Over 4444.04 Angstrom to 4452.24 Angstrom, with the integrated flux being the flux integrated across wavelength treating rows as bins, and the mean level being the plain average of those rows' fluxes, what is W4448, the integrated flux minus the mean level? 548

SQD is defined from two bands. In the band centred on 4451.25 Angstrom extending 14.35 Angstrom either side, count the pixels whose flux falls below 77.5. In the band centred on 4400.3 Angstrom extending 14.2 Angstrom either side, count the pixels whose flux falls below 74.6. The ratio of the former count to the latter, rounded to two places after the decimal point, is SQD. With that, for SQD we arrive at 2.00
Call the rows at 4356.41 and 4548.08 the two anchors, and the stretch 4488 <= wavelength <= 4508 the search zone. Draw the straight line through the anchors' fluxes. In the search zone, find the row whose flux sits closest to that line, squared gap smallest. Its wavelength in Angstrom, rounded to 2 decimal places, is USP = 4504.31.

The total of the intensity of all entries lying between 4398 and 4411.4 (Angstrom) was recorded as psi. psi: 989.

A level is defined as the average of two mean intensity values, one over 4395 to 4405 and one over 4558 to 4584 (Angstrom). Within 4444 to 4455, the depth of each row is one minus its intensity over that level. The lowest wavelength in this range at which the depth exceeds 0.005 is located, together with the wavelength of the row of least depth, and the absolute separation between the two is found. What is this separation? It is 3.1 Angstrom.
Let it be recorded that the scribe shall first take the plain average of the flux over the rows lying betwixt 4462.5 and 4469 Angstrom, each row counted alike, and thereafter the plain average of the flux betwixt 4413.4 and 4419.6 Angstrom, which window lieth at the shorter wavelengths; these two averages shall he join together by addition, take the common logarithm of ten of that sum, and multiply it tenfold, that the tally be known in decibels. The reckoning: 21.8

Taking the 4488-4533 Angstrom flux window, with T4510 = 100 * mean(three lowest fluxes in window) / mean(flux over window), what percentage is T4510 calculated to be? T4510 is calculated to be 94.6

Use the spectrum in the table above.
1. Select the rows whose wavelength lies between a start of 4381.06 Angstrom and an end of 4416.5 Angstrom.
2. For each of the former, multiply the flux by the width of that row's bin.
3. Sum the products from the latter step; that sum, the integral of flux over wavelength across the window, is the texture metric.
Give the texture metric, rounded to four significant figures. 2693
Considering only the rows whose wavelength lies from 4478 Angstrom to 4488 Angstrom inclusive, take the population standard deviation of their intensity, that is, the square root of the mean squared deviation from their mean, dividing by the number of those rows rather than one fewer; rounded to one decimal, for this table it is 2.2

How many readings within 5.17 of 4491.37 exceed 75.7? 10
